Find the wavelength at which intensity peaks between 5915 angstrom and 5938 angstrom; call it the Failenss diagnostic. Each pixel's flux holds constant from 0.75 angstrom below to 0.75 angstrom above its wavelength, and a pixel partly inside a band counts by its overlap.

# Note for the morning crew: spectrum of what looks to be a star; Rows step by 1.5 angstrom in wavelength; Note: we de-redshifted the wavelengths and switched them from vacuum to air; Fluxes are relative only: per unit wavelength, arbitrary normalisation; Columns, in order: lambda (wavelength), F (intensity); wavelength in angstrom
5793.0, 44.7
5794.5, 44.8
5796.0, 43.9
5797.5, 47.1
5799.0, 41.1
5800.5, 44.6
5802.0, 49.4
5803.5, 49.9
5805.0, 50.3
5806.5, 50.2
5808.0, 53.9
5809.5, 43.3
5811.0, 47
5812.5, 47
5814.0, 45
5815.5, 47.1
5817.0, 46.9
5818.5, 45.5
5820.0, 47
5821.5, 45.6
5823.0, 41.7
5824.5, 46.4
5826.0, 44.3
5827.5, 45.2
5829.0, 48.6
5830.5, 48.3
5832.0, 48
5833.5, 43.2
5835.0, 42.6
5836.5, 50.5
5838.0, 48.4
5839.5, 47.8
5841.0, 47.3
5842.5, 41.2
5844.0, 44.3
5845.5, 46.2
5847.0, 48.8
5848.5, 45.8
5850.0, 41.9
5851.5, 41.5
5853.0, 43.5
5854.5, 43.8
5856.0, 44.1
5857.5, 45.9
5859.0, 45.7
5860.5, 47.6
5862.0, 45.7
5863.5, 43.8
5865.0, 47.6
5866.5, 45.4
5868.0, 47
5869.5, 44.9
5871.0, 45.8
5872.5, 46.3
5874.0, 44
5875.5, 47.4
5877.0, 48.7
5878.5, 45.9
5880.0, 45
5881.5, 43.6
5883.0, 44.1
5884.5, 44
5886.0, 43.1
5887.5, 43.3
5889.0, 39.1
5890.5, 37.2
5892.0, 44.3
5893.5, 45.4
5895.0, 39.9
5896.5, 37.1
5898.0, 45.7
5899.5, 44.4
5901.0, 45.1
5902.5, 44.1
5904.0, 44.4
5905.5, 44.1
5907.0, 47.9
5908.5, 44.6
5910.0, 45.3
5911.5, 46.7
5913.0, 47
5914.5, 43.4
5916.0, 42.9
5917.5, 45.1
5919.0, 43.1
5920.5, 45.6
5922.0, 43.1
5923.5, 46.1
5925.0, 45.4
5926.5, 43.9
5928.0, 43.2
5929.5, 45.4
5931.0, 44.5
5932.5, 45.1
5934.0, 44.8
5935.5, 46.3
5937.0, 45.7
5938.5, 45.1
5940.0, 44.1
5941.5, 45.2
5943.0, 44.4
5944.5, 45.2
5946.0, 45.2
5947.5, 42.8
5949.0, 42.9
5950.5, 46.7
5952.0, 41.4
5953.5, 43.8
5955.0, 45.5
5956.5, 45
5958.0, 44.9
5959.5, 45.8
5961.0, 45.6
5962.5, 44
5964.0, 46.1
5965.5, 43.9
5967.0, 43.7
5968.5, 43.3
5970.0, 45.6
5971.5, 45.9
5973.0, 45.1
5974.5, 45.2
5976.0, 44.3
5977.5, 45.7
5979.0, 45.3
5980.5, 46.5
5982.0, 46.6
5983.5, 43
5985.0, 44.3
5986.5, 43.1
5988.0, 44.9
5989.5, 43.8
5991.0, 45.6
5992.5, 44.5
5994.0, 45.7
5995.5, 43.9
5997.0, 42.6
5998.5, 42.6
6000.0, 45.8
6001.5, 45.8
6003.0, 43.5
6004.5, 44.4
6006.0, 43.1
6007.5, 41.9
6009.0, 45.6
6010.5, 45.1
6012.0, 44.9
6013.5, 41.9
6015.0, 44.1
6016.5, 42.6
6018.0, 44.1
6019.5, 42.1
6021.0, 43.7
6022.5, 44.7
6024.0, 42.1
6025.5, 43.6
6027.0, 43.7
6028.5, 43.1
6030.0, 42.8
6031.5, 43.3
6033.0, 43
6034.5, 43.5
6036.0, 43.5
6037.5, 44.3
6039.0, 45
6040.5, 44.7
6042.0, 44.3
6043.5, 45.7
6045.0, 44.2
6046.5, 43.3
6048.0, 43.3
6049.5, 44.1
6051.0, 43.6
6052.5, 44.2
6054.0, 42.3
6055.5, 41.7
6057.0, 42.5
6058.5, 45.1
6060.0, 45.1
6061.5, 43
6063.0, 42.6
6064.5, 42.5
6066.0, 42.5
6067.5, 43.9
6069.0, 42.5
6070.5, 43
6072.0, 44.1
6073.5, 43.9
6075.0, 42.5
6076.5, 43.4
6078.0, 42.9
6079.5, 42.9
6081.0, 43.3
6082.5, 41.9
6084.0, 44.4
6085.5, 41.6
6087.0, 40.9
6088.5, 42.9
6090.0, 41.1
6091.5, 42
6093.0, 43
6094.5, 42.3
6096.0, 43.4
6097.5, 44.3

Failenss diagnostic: 5935.5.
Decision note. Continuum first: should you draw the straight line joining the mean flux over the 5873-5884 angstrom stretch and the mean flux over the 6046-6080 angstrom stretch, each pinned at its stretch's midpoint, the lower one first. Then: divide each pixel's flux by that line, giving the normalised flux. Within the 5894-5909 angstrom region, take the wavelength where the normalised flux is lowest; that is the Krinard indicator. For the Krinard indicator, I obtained 5896.5 angstrom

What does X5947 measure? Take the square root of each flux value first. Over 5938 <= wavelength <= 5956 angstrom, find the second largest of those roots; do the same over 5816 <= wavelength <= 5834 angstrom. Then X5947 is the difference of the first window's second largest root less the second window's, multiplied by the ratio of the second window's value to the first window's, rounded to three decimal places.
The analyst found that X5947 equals -0.211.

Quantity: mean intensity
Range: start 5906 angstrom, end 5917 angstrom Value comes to 45.4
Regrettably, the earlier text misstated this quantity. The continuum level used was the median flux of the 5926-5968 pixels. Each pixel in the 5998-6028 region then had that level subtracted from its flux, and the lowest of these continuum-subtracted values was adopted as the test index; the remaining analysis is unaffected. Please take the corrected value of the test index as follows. -3.05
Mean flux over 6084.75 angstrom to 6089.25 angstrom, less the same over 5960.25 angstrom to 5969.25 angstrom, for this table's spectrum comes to -2.6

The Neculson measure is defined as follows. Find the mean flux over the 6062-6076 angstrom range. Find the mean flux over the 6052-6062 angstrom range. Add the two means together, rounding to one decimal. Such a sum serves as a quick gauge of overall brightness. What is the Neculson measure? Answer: 86.5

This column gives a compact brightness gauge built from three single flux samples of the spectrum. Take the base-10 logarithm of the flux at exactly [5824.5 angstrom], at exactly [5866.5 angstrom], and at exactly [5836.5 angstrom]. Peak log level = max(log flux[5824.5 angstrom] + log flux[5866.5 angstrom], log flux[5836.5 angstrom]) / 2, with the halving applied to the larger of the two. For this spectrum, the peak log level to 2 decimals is 1.66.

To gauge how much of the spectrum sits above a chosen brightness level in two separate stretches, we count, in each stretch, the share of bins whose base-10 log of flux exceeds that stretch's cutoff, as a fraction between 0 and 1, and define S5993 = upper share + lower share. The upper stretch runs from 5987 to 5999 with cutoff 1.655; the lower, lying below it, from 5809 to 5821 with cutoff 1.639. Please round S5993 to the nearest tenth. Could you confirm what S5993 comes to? 1.1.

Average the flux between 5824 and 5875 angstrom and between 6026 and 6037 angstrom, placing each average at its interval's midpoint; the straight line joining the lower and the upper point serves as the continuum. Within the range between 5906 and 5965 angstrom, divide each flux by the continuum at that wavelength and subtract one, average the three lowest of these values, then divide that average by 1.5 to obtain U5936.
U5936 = -0.032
